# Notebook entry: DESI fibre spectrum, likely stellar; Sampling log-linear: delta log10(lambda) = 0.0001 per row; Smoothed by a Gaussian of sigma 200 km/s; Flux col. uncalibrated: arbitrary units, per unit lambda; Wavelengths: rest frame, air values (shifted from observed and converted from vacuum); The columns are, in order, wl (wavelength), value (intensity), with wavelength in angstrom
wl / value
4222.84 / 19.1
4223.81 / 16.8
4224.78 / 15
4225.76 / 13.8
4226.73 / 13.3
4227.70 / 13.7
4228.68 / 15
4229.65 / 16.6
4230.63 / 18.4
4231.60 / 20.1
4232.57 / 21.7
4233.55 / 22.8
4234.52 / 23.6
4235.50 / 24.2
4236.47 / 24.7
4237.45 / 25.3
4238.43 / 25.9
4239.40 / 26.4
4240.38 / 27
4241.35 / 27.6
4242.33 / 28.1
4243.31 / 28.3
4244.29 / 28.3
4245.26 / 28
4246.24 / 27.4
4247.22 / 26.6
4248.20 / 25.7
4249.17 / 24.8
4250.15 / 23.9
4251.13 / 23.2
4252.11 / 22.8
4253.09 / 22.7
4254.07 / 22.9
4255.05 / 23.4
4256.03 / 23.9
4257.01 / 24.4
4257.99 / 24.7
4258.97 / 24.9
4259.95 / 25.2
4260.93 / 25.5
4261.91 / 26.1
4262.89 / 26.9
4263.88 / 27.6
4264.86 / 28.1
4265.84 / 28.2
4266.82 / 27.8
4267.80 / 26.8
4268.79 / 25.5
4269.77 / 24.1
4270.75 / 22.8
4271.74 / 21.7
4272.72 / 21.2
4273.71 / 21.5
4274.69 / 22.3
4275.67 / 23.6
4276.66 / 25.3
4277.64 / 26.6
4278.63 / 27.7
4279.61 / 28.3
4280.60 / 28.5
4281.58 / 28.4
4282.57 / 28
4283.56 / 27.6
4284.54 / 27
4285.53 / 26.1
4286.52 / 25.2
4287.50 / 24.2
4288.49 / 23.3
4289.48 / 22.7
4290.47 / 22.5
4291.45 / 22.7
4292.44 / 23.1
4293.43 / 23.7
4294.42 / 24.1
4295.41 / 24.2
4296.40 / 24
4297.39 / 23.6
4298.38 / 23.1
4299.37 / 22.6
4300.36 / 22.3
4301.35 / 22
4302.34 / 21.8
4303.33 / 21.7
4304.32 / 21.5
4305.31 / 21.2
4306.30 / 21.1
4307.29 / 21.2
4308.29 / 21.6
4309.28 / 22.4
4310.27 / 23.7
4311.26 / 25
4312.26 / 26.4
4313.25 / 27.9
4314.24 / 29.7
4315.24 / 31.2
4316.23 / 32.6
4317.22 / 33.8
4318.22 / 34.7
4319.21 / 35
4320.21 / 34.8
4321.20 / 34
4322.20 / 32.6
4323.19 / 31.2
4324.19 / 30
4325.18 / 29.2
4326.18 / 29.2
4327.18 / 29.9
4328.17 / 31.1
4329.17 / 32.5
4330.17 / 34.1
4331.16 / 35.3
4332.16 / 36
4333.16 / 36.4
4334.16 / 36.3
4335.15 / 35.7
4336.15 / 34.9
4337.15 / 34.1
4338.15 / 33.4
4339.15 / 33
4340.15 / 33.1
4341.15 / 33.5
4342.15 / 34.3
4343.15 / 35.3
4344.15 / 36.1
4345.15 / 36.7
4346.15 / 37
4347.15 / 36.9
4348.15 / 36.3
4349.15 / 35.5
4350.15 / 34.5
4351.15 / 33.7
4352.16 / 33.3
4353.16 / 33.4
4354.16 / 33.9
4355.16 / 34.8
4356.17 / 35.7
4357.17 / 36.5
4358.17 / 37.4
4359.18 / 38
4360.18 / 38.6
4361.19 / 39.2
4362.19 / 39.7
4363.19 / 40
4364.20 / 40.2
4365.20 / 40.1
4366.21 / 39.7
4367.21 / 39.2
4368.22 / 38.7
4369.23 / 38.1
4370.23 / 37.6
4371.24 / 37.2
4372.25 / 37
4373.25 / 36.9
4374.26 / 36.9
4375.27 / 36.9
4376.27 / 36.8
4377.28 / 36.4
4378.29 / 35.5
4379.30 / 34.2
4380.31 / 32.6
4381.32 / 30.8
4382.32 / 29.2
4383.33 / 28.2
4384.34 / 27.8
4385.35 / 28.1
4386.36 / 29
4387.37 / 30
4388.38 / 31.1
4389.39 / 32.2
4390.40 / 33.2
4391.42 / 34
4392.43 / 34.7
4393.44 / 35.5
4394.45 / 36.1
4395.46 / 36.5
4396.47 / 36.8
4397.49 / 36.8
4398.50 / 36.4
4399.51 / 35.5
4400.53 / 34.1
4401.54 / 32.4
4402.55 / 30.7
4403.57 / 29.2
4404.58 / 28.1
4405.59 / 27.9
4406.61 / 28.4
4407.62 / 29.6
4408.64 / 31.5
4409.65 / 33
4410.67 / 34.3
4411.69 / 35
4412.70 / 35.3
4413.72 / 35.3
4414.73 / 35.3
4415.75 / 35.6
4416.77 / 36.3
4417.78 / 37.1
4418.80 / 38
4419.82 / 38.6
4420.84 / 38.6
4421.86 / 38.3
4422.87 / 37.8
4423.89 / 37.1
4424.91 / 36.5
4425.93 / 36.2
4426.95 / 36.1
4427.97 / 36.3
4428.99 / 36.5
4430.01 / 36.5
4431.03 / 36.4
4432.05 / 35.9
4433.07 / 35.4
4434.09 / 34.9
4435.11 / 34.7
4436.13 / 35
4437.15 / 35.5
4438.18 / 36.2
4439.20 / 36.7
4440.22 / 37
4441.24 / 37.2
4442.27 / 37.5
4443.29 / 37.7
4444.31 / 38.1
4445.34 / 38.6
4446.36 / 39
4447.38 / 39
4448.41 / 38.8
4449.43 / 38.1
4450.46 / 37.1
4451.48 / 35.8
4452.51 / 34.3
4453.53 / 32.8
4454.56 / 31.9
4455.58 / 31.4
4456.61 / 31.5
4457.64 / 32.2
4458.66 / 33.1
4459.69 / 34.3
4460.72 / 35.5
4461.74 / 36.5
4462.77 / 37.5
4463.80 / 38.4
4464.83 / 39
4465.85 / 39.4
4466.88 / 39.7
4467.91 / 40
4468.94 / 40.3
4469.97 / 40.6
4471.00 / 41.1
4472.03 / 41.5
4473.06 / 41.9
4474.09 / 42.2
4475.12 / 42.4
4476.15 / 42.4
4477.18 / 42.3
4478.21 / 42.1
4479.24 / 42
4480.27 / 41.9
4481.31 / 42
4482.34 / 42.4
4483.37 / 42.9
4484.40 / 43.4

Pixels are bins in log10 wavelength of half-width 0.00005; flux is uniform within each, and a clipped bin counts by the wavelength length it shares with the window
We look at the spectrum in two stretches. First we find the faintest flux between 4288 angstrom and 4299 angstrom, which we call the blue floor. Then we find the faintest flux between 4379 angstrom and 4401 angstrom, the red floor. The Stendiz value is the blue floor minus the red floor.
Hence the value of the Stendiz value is -5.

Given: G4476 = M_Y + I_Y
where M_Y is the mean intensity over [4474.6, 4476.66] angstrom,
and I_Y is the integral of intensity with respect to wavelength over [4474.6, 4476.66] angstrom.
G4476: 130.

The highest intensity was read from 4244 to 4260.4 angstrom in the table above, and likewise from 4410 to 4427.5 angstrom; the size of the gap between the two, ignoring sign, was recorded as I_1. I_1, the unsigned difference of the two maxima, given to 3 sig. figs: 10.3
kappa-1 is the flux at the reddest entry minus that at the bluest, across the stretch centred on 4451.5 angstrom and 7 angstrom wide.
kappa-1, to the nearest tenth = -6.9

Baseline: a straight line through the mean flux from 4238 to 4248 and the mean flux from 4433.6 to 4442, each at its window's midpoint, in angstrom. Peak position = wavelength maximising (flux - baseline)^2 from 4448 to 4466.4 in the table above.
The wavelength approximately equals 4455.58 angstrom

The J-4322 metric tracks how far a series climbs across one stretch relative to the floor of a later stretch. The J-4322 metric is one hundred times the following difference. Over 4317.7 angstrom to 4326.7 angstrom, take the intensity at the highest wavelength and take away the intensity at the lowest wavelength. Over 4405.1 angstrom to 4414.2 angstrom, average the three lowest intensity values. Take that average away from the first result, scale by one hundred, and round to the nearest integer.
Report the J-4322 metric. -3413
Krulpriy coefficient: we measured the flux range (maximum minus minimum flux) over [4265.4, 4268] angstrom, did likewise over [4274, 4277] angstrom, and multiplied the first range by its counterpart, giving 4.2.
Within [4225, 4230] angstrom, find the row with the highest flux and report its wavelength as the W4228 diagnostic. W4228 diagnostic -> 4229.65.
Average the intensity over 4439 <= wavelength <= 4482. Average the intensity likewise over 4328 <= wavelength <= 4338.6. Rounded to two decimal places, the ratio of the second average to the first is 0.91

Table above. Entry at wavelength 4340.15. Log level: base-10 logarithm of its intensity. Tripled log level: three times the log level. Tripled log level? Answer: 4.56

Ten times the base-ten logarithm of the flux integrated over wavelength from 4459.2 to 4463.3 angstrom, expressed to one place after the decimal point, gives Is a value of 21.7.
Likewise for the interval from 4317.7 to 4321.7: 21.4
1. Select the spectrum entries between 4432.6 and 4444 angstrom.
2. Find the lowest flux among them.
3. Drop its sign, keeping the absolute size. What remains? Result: 35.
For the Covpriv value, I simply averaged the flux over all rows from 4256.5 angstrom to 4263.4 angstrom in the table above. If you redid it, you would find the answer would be 25.4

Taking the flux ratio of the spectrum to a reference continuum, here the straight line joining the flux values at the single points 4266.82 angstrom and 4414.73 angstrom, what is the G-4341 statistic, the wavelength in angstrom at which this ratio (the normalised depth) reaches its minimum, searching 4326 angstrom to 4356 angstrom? 4326.18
